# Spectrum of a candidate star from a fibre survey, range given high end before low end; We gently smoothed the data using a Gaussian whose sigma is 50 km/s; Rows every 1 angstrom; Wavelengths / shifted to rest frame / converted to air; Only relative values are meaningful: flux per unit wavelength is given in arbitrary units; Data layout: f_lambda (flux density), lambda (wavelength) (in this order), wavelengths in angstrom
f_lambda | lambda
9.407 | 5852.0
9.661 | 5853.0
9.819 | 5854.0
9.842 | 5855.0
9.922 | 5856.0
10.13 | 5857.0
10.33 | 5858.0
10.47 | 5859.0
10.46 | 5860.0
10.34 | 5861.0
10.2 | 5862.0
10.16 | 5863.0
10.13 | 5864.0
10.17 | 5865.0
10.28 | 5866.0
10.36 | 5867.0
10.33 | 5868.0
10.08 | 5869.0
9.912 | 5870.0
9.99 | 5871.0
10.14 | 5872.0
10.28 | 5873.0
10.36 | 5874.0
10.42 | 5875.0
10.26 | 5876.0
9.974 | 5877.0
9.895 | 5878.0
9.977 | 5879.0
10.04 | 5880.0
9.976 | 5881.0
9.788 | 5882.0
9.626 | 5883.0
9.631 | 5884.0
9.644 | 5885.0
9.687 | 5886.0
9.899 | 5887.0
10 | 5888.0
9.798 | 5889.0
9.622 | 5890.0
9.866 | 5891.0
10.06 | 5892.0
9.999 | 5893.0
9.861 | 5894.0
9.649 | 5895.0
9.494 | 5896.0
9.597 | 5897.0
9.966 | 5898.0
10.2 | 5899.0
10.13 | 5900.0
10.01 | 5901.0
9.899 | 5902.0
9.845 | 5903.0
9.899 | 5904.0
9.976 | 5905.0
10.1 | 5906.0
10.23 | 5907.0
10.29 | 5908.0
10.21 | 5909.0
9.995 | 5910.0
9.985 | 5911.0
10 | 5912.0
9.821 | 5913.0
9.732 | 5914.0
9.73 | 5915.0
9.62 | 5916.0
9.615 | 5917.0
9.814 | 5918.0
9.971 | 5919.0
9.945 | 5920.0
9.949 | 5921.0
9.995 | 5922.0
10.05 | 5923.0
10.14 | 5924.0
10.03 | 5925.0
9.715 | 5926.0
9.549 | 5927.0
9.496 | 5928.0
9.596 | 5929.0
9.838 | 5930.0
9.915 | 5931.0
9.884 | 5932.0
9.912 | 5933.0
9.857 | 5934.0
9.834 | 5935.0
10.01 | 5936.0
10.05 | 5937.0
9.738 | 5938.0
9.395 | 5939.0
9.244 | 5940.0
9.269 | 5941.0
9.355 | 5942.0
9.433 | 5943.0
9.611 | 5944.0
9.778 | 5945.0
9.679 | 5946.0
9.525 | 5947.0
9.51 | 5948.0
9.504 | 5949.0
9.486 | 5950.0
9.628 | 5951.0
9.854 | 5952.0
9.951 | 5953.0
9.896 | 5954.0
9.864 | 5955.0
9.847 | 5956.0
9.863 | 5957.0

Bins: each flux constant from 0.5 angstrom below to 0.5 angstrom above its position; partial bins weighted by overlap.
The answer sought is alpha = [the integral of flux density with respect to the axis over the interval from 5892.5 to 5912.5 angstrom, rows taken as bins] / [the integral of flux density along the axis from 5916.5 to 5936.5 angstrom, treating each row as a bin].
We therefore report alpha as 1.01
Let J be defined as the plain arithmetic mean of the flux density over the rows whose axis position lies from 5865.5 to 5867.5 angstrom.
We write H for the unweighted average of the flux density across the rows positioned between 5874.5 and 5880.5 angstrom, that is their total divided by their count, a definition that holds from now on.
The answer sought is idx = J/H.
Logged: 1.02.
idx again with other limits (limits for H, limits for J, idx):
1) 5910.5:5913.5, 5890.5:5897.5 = 0.99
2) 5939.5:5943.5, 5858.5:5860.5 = 1.12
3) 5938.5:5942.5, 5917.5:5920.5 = 1.06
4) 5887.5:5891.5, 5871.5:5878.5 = 1.04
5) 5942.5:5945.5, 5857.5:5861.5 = 1.08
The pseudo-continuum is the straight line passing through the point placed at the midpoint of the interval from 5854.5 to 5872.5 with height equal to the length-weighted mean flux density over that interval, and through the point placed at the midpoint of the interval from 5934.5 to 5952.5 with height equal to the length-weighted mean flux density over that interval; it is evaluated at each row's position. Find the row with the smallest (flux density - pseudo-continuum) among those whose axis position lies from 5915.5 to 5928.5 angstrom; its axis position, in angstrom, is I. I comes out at 5928.0 angstrom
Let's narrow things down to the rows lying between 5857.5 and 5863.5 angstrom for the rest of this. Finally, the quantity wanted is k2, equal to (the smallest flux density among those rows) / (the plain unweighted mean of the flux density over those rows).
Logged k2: 0.984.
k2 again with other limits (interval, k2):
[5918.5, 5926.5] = 0.974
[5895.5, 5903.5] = 0.960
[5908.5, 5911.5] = 0.992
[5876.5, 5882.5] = 0.985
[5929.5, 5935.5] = 0.996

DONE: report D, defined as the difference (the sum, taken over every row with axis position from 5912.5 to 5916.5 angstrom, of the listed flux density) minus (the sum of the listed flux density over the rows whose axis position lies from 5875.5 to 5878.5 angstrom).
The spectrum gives 9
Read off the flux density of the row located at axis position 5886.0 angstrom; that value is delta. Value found 9.687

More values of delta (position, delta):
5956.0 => 9.847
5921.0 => 9.949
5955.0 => 9.864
